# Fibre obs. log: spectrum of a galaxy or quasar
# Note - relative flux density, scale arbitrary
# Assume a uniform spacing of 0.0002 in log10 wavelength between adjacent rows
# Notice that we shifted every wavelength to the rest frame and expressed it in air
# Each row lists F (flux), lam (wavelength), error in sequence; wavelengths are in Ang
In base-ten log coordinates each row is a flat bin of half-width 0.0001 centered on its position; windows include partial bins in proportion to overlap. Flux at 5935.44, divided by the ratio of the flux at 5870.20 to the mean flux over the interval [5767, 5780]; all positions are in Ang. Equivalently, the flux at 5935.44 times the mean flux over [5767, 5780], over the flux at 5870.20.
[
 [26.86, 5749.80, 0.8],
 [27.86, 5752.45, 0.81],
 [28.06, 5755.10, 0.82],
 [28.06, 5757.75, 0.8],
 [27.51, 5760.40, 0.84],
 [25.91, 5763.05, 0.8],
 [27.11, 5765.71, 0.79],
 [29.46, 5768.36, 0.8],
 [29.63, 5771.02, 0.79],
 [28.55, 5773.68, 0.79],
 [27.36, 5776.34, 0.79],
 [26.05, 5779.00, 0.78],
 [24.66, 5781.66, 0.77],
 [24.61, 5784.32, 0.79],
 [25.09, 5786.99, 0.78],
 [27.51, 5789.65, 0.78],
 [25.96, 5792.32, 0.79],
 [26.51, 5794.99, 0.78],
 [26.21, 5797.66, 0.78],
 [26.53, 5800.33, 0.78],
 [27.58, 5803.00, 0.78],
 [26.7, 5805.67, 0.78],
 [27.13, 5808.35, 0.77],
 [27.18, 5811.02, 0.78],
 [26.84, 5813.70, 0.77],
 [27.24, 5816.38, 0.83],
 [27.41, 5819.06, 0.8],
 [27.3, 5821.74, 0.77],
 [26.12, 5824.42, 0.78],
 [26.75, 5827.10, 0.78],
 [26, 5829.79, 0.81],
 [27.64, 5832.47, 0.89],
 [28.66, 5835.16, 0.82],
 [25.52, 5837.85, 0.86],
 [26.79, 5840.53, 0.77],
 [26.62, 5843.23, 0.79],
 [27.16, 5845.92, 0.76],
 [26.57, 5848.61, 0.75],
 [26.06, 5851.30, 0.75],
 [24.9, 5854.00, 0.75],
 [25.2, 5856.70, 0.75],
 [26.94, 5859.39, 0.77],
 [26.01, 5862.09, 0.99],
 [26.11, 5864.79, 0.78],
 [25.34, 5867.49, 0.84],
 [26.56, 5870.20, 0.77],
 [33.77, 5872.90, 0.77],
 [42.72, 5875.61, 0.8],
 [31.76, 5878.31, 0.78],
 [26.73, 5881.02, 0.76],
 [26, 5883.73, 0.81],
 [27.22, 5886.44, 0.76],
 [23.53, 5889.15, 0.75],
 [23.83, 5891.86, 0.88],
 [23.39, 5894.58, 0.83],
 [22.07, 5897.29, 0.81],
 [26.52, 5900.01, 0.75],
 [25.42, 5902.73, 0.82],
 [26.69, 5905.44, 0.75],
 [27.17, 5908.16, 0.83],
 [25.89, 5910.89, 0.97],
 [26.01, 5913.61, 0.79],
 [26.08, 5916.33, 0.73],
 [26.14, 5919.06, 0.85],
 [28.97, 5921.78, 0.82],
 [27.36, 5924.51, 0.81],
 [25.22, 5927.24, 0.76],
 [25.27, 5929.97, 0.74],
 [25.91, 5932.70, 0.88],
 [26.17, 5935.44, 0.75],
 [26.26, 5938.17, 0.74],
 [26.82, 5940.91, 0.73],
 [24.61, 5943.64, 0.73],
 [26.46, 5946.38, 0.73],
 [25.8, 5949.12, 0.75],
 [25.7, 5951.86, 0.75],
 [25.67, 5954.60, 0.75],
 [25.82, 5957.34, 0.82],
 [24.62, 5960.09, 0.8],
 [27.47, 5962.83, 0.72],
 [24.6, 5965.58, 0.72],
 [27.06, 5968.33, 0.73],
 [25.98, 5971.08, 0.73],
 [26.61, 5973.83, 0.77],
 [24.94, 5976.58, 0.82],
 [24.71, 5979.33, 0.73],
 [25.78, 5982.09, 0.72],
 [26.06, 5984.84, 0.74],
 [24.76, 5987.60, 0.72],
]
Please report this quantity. 27.8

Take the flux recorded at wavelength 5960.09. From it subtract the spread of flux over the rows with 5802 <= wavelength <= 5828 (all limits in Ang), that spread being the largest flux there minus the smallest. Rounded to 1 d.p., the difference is 23.2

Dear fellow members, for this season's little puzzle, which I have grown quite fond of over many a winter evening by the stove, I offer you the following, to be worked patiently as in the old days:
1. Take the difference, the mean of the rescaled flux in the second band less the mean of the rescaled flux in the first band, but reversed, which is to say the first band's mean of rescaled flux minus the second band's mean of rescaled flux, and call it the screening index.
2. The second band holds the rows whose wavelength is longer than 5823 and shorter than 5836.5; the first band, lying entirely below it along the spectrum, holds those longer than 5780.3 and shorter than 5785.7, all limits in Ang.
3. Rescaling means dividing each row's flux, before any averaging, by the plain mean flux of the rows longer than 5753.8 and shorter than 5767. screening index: -0.088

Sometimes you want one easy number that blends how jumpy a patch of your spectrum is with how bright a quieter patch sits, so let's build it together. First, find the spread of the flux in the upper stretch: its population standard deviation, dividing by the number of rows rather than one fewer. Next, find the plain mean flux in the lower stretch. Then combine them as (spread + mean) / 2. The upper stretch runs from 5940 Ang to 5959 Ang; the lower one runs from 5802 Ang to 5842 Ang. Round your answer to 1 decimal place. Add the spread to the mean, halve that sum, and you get 13.8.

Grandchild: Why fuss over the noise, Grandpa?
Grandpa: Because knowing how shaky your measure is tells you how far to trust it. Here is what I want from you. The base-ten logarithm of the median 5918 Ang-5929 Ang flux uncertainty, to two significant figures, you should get -0.089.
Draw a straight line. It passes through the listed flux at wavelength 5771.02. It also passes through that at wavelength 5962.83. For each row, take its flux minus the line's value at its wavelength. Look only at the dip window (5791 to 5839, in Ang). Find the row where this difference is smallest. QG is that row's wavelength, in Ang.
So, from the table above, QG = 5792.32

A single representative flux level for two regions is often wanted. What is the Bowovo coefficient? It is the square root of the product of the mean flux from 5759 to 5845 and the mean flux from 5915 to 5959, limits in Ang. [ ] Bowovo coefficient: 26.5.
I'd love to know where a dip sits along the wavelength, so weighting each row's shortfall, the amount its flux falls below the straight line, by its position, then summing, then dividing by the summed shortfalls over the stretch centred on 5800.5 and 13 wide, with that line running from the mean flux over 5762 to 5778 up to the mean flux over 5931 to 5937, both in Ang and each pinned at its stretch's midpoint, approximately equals 5799.1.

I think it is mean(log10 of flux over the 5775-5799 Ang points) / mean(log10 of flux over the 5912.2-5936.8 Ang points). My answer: 1.00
